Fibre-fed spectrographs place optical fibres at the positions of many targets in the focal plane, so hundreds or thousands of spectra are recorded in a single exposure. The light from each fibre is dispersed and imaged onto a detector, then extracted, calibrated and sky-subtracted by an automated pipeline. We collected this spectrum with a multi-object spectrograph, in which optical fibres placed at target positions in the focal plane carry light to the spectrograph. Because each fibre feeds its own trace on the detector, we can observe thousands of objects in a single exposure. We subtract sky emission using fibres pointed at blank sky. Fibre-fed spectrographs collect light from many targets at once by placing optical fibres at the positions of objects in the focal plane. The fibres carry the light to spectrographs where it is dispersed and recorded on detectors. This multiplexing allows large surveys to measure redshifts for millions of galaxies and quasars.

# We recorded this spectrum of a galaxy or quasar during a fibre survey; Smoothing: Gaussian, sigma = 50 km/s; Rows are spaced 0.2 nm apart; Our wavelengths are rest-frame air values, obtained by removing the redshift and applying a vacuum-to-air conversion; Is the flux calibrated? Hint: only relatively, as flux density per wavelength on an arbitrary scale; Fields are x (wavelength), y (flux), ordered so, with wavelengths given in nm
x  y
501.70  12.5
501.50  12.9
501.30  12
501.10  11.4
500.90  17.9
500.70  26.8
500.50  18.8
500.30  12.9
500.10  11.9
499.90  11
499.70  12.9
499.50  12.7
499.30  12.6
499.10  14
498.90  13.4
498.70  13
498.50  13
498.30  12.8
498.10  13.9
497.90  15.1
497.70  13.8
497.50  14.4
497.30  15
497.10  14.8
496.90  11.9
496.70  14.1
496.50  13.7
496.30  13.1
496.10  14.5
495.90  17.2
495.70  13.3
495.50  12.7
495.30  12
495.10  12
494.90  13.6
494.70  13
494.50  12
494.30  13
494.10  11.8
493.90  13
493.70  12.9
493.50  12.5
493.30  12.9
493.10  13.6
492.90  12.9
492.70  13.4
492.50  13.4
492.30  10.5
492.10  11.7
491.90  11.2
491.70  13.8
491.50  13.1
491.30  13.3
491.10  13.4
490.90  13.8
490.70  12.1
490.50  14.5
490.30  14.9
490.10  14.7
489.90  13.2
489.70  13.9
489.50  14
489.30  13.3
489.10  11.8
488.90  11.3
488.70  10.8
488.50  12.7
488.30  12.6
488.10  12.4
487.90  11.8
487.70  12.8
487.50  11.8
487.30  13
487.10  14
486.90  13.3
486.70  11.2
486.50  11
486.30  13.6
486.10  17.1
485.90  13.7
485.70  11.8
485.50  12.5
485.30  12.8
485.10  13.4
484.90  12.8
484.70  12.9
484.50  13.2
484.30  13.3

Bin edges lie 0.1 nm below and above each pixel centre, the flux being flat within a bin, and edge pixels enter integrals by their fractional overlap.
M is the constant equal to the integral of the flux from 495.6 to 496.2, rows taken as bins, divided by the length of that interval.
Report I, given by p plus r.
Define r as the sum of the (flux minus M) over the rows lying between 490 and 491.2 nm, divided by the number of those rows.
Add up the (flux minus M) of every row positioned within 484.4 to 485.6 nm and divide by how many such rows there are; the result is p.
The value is -3.17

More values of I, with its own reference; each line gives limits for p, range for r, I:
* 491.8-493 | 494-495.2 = -5.25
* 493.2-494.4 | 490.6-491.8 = -4.07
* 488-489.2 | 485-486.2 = -4.52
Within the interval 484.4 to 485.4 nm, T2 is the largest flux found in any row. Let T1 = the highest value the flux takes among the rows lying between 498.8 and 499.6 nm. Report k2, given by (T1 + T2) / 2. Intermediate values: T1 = 14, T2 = 13.4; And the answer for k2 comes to 13.7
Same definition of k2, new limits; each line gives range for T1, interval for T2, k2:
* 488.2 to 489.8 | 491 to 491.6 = 13.7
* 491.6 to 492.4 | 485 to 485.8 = 13.6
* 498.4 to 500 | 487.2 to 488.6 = 13.5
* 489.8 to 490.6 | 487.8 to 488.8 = 13.8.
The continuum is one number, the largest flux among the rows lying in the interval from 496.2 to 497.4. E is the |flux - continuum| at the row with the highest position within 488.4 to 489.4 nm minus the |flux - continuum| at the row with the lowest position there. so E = -0.6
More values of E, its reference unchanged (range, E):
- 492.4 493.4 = 0.5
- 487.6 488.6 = 0.1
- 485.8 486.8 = 2.5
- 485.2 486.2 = -0.1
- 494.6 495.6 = 0.3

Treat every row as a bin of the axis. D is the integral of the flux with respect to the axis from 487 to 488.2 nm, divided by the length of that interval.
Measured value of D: 12.6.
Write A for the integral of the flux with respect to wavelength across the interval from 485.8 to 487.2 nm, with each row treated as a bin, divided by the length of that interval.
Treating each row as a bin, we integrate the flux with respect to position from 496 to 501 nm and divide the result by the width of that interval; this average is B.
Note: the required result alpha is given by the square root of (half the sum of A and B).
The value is 3.72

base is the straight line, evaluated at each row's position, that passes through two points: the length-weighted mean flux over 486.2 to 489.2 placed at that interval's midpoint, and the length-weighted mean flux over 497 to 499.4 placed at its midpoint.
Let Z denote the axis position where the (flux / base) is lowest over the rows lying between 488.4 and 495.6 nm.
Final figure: 492.30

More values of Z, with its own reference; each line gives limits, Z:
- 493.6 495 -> 494.10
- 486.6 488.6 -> 486.70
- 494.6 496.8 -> 495.30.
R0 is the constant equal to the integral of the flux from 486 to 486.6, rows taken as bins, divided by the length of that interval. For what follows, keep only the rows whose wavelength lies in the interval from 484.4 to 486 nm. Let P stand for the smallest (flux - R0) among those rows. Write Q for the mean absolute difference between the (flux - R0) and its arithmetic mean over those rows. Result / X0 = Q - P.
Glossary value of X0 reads 2.5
